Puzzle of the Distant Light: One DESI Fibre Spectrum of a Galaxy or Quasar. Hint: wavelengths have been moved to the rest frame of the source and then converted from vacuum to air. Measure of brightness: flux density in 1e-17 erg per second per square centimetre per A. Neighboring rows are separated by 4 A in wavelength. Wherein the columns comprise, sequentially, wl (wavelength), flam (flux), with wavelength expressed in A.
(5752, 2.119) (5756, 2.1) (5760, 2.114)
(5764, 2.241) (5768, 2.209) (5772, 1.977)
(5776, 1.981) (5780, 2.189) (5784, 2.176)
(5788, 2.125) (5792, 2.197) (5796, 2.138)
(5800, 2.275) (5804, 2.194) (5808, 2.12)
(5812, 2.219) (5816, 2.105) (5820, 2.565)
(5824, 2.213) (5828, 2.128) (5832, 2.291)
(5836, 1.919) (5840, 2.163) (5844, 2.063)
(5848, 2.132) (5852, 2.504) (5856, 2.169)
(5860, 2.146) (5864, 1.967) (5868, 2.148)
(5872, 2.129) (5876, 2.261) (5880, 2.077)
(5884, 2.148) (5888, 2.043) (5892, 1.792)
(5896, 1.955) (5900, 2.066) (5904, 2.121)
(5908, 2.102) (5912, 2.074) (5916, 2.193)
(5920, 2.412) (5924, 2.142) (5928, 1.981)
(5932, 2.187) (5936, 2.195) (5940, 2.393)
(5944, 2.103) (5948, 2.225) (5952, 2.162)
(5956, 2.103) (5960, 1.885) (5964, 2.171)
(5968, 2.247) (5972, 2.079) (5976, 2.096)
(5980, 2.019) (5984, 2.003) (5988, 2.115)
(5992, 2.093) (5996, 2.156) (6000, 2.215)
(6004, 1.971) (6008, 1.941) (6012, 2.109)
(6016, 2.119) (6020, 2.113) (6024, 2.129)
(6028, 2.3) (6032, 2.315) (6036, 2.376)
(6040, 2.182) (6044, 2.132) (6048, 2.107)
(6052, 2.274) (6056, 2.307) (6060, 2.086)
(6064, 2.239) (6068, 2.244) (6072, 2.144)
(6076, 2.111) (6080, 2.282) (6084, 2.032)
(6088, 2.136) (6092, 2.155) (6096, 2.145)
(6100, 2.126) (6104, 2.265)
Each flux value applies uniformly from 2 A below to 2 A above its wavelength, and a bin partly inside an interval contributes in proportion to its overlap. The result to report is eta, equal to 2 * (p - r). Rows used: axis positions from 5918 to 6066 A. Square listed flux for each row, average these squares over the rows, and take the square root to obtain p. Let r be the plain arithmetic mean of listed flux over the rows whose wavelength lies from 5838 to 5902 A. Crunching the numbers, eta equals 0.09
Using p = 2.16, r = 2.11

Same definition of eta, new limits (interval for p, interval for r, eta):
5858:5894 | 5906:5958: -0.18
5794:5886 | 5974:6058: 0.07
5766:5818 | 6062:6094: -0.04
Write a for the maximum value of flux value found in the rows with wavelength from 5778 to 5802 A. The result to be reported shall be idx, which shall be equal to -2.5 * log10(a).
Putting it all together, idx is -0.89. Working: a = 2.275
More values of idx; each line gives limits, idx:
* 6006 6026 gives -0.82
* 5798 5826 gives -1.02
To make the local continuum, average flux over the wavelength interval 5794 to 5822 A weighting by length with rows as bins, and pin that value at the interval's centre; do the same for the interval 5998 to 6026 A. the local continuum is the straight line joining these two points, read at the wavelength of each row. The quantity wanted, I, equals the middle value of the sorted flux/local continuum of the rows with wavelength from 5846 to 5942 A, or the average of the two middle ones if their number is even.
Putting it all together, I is 0.980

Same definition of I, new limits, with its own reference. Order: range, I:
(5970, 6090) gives 1.027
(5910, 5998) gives 1.002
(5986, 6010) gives 1.001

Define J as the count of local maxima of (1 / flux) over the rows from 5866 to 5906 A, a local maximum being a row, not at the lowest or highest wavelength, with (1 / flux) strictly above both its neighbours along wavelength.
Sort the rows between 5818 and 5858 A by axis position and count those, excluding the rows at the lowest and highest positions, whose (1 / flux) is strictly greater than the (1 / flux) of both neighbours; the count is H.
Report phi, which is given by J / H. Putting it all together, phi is 1.0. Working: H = 3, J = 3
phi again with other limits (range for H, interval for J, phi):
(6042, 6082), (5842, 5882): 0.7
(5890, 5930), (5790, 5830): 3.0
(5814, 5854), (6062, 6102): 0.7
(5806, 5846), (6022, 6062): 0.3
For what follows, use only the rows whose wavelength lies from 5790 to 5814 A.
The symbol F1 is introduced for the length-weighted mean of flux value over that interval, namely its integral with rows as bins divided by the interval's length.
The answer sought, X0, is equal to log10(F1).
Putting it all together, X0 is 0.341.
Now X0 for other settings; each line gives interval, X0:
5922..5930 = 0.314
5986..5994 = 0.323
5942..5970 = 0.328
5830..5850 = 0.325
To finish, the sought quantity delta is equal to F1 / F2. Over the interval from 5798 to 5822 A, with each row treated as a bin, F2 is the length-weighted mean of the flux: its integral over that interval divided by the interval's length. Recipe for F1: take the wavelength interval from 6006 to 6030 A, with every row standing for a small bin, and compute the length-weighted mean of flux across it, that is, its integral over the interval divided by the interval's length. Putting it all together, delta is 0.94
